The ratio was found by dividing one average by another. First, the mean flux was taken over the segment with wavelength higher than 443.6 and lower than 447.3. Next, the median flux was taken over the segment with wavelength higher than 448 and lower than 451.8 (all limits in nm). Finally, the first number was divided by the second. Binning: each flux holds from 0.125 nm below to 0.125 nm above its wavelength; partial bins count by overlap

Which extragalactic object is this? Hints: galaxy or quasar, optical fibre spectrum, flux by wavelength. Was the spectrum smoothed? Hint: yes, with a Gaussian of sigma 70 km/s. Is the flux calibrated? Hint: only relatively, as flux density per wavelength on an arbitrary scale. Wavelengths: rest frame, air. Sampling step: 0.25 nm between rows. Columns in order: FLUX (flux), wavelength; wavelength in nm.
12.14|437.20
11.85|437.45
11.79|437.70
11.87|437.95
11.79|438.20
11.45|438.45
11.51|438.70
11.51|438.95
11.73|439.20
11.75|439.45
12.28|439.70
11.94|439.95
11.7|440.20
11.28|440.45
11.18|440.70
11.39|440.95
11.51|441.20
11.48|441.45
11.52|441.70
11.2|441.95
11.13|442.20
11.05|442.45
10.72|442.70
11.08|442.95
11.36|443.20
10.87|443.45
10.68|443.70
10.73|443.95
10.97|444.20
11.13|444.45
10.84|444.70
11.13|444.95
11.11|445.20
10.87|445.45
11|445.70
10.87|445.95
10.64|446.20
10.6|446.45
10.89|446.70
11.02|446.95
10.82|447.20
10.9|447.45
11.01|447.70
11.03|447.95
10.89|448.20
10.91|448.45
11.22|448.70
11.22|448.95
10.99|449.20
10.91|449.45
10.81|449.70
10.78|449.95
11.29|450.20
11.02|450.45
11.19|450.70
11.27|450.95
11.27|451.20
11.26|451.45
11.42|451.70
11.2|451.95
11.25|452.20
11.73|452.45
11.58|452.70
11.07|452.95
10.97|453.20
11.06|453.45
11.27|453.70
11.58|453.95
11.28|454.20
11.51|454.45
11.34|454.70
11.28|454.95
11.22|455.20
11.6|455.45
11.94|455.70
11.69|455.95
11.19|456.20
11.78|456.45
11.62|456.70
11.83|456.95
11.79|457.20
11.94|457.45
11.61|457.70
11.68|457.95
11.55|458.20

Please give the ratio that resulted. 0.97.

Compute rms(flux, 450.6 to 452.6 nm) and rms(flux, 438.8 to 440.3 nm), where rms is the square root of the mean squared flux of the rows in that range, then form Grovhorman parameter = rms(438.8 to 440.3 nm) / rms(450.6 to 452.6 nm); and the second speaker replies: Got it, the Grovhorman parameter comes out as 1.04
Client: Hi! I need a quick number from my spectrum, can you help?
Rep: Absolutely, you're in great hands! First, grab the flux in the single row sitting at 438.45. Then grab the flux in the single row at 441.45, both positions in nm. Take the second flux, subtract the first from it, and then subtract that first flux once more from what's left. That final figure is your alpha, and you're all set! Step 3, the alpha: -11.4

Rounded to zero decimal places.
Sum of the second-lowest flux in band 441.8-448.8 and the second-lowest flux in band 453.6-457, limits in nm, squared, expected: 478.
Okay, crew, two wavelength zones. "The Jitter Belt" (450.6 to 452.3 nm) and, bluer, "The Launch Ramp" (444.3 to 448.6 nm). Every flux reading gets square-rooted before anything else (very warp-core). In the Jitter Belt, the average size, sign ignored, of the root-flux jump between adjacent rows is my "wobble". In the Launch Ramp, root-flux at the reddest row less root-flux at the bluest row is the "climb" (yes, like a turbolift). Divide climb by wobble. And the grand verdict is -2.6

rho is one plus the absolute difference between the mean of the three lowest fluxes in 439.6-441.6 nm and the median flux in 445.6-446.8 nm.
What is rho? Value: 1.41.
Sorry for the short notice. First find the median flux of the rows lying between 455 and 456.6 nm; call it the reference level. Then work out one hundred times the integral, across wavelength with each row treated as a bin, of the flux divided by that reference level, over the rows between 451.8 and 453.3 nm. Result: 146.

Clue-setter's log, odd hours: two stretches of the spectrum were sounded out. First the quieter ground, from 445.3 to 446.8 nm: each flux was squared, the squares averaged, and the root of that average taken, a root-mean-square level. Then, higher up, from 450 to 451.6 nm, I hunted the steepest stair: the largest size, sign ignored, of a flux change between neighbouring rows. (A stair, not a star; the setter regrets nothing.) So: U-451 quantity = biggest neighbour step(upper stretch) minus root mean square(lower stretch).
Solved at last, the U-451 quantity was -10.54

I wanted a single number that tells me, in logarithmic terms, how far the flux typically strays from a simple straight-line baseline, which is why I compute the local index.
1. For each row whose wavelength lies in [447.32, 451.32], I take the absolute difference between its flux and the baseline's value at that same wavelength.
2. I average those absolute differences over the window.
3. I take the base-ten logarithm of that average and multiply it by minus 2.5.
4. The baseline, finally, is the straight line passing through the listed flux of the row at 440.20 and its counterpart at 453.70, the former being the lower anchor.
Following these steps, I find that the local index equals 1.1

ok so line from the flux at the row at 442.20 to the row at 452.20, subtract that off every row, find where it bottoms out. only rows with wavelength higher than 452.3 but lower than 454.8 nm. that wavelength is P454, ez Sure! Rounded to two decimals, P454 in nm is 453.20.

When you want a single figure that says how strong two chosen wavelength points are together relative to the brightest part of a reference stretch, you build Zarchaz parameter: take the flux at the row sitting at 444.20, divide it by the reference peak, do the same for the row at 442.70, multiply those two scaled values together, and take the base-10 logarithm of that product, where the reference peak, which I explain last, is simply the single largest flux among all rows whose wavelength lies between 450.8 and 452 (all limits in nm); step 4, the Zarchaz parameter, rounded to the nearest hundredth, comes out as -0.04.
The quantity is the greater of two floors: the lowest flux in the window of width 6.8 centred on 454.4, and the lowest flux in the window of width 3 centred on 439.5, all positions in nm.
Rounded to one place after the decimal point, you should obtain 11.2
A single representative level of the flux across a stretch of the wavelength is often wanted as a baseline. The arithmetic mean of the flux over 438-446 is 11.3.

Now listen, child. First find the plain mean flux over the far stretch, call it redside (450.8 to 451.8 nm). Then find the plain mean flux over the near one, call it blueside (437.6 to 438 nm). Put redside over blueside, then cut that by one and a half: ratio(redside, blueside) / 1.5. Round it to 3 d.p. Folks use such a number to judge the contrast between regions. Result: 0.637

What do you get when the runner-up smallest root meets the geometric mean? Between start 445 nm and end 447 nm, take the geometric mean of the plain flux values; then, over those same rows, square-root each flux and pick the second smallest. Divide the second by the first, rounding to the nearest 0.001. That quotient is 0.300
